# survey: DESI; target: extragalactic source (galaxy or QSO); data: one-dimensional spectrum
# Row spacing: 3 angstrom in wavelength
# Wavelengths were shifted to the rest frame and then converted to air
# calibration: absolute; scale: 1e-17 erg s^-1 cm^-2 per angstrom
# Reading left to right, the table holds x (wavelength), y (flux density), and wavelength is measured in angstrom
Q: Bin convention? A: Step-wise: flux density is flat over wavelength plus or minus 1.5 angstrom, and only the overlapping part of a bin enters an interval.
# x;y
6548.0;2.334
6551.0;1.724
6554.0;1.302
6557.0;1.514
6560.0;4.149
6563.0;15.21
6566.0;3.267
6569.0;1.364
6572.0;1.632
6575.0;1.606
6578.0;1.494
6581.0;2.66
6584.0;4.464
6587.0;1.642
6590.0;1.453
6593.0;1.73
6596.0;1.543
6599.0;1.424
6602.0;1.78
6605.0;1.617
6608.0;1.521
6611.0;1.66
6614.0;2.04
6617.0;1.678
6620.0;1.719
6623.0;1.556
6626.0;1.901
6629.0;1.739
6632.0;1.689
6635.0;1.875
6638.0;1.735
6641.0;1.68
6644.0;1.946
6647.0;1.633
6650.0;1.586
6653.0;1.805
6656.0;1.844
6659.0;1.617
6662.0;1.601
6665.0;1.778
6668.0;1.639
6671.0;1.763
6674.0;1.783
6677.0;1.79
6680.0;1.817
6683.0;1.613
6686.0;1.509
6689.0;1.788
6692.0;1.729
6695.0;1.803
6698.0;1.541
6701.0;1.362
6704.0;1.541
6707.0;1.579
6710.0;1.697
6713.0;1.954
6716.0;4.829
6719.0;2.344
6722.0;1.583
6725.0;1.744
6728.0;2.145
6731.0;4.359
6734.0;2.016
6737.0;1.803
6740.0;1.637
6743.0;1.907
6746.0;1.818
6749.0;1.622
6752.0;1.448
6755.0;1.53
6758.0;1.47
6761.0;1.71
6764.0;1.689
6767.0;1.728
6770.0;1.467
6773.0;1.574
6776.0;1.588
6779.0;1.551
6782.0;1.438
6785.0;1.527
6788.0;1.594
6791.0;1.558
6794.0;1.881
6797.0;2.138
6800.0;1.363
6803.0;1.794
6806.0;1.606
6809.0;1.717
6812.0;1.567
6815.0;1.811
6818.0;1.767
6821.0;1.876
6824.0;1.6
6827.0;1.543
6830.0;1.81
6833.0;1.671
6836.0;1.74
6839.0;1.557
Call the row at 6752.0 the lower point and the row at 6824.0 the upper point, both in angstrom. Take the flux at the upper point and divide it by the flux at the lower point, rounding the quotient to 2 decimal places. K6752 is 1.10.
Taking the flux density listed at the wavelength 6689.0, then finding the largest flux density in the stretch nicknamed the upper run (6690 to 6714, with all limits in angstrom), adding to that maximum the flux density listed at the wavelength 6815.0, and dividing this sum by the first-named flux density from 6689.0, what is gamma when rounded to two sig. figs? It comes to 2.1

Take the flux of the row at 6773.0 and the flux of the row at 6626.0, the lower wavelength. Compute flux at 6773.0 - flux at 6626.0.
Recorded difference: -0.33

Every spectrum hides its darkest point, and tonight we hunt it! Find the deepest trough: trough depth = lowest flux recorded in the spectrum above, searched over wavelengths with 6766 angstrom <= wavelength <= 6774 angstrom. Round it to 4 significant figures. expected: 1.467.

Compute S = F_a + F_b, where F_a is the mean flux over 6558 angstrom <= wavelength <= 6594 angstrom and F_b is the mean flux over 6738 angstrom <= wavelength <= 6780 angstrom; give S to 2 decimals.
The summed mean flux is 5.01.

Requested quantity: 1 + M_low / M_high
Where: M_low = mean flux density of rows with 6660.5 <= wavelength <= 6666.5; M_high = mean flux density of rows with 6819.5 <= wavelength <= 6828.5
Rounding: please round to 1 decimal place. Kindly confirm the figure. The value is 2.0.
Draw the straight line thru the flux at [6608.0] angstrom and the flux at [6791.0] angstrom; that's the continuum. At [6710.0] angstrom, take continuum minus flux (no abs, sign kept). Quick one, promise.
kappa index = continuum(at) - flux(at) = -0.16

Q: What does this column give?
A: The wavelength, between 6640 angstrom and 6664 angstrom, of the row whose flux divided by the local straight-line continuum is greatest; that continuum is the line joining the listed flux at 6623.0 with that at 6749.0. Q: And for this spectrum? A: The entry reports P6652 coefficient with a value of 6644.0 angstrom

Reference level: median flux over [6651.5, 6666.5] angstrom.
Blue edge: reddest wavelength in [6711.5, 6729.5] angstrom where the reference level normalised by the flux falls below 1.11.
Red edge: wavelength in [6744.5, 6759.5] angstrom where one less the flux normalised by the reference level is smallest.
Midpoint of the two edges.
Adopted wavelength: 6737.0 angstrom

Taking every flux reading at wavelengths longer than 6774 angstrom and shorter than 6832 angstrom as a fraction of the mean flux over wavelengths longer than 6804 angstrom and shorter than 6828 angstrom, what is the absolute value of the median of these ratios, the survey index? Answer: 0.95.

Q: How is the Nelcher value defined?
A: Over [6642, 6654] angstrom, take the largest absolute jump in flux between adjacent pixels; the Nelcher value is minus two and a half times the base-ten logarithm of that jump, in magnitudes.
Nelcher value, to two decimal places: 1.26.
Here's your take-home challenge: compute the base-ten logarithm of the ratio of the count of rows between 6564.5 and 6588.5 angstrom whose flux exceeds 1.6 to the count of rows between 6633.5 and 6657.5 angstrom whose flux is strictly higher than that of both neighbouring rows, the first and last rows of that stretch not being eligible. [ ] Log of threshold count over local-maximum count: 0.8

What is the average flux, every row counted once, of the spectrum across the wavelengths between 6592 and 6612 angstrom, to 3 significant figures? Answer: 1.61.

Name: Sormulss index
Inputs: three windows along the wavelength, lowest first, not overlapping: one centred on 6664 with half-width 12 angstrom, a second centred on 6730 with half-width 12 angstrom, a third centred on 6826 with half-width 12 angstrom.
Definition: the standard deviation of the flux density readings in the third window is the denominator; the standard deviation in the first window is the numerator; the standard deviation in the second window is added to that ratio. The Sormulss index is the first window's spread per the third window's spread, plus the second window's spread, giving 1.7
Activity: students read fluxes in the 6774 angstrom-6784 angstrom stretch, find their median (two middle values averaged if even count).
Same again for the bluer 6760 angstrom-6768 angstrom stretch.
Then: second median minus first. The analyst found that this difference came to 0.16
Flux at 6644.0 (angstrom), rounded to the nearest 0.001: 1.946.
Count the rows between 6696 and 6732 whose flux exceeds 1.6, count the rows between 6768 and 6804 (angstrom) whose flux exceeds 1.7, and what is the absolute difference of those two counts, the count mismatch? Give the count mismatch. 4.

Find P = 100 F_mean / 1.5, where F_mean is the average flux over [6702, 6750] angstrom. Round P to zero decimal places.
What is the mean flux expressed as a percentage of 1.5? 144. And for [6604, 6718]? 119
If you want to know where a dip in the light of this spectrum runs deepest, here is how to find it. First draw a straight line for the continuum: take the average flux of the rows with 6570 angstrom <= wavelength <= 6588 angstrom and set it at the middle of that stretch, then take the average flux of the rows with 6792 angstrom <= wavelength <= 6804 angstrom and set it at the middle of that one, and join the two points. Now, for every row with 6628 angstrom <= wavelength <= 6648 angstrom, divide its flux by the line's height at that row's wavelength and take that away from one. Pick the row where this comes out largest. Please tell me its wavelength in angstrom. 6647.0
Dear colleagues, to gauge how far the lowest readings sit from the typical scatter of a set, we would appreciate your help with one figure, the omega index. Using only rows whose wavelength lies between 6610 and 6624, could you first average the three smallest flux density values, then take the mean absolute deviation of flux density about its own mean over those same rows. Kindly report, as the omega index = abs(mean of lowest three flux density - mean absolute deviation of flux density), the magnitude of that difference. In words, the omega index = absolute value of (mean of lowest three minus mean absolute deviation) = 1.51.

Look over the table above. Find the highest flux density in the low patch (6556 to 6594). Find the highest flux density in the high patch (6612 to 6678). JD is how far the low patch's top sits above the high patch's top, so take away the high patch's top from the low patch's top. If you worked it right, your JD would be 13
